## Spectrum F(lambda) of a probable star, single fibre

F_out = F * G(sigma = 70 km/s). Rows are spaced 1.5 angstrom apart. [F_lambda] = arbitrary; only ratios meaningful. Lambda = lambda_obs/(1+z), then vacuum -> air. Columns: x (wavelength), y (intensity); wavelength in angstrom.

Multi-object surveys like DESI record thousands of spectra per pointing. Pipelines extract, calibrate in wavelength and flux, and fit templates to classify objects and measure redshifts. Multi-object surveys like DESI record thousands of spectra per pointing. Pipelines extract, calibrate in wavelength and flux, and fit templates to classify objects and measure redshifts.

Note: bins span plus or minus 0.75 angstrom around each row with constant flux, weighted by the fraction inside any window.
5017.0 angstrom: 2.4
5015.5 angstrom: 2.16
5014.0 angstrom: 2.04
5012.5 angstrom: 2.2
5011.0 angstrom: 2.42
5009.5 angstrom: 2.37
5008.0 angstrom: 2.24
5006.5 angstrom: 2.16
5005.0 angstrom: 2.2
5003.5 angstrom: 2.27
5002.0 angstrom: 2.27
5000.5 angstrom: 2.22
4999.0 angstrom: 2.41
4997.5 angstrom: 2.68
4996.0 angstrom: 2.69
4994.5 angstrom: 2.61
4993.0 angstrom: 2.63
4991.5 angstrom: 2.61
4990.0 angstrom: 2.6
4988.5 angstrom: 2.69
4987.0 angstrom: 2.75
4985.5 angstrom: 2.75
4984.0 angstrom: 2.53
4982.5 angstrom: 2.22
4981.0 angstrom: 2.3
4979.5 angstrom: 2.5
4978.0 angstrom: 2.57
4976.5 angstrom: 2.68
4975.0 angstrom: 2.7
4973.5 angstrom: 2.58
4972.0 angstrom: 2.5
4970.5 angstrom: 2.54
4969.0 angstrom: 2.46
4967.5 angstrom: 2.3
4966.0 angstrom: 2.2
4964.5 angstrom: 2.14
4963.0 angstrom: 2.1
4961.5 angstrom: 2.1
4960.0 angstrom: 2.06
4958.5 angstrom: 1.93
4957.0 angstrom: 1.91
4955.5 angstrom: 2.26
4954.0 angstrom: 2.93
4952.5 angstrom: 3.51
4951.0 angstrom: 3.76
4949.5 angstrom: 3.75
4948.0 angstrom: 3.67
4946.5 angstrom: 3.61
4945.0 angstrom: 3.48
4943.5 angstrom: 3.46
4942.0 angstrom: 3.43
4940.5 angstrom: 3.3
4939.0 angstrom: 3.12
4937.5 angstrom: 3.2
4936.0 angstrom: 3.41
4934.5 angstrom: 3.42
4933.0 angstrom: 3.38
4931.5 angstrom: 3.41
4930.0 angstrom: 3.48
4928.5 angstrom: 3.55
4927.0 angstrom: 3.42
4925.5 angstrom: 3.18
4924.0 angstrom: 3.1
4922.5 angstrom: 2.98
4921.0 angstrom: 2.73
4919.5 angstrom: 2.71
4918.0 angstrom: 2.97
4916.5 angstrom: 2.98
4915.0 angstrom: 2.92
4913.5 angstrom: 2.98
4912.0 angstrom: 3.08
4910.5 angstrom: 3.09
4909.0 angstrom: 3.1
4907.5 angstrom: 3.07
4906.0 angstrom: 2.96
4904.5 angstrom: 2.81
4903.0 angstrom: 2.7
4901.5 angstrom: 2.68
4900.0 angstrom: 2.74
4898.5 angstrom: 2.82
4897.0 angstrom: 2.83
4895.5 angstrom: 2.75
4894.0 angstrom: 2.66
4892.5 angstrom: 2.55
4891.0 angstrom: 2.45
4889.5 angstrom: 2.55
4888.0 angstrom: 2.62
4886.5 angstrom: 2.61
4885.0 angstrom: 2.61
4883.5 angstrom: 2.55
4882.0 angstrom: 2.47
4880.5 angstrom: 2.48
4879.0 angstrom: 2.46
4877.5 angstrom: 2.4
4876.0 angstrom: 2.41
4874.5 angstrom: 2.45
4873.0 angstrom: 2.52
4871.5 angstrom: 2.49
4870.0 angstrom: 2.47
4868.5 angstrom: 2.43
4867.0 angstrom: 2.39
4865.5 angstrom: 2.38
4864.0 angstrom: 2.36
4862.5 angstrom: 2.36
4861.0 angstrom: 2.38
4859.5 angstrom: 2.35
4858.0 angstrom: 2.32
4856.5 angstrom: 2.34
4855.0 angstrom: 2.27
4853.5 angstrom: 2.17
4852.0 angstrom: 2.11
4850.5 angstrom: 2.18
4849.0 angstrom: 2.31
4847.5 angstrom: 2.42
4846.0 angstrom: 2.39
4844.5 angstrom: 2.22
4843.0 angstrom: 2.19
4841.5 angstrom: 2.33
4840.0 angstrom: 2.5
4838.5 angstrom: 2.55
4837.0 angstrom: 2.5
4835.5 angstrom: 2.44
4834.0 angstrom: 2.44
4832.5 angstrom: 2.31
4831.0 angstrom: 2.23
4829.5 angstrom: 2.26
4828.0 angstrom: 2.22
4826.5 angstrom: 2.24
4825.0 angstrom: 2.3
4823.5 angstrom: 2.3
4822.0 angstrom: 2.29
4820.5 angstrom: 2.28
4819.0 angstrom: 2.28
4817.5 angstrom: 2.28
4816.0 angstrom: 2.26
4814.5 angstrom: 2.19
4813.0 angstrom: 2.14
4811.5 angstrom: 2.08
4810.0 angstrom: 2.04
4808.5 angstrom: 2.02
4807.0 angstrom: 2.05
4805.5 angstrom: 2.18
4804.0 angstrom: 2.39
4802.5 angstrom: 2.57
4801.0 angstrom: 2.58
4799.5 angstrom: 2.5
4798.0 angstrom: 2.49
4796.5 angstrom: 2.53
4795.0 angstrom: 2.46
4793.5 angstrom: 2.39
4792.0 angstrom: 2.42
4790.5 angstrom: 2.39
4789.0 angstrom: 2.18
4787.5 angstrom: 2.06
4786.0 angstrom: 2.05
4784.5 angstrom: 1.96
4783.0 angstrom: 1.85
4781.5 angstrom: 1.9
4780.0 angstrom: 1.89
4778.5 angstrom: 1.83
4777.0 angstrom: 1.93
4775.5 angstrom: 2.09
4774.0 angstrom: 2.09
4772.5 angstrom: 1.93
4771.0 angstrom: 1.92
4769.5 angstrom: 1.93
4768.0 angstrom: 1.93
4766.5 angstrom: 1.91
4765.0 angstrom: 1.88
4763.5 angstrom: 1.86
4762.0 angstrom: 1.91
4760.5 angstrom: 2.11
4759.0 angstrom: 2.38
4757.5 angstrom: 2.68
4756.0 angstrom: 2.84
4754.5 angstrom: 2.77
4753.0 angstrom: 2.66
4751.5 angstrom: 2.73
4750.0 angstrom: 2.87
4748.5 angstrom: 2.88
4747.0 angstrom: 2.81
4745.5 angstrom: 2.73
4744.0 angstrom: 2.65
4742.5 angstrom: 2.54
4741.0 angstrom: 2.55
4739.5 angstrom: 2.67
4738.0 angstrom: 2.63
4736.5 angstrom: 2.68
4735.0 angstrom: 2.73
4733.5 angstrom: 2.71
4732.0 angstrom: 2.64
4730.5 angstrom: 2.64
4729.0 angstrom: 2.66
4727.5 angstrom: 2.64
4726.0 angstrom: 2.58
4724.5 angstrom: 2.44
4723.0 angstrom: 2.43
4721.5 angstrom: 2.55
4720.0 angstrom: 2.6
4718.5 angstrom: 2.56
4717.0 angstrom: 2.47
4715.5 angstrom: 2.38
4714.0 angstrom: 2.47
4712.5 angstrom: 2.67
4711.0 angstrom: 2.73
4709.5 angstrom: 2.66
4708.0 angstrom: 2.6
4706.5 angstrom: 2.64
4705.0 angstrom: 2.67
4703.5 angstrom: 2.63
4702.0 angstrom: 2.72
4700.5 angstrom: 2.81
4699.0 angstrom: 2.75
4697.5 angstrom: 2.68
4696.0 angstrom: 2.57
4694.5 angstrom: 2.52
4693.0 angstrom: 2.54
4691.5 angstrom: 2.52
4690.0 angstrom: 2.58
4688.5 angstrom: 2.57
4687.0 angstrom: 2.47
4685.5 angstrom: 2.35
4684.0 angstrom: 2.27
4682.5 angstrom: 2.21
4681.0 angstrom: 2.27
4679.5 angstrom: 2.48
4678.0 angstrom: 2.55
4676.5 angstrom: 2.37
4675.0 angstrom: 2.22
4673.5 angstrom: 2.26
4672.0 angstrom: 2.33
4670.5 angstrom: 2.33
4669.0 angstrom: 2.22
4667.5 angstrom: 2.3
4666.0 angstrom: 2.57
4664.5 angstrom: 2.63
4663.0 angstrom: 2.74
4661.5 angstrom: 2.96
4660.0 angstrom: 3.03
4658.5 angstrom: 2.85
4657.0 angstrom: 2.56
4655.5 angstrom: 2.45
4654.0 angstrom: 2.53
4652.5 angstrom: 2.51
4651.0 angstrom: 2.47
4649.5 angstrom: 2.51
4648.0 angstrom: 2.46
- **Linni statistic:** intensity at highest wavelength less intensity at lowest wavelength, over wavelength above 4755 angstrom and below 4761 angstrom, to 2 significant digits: -0.73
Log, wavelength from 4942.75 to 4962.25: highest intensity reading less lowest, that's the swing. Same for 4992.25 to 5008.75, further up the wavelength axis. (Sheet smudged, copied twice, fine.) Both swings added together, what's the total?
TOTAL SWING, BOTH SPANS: 2.4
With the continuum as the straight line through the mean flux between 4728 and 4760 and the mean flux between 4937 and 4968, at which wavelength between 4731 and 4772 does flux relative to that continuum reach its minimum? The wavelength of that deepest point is 4763.5 angstrom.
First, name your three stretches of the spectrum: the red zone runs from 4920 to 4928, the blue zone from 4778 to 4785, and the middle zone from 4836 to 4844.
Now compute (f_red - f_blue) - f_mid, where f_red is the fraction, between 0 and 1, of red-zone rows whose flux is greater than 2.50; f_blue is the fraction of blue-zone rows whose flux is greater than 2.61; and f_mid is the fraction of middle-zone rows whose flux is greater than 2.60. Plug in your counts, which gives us 1.0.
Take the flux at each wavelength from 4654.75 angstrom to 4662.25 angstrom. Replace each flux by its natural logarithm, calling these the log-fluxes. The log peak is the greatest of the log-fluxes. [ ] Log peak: 1.11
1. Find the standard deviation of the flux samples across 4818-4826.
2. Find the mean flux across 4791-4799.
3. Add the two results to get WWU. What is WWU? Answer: 2.47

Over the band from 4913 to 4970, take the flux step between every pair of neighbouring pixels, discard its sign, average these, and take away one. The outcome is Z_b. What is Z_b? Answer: -0.87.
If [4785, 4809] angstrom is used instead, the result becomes -0.92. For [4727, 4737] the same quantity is -0.97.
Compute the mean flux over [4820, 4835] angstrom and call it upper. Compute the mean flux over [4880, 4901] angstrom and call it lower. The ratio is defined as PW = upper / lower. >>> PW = 0.87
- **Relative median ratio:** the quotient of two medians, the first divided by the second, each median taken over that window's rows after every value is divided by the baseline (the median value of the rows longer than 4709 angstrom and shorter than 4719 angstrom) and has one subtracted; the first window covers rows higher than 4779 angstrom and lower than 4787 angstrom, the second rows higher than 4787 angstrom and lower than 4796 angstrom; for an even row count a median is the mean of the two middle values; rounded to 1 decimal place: 3.9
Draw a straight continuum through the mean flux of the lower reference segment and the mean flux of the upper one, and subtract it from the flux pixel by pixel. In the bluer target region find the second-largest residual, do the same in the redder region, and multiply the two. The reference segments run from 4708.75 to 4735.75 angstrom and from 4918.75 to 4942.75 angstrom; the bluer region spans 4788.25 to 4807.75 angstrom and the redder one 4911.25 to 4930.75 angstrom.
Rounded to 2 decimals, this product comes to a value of -0.07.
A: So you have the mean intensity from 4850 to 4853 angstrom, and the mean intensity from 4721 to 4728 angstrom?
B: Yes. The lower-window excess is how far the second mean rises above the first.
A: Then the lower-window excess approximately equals 0.38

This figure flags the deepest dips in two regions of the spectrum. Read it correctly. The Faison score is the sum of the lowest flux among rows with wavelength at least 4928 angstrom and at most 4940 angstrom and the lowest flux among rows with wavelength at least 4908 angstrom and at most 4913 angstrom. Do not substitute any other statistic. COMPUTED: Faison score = 6.2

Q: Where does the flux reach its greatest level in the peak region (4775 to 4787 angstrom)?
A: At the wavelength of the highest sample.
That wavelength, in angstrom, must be 4775.5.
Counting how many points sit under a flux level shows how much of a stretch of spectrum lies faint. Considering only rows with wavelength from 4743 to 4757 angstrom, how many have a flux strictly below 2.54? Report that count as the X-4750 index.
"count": 0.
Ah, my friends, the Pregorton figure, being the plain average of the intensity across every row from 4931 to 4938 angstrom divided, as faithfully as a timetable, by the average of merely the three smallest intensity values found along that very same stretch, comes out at 1.01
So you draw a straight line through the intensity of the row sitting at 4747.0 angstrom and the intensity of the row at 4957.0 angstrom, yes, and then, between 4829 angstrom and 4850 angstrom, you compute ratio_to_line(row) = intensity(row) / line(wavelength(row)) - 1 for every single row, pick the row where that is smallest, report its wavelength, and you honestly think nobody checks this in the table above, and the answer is 4831.0 angstrom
